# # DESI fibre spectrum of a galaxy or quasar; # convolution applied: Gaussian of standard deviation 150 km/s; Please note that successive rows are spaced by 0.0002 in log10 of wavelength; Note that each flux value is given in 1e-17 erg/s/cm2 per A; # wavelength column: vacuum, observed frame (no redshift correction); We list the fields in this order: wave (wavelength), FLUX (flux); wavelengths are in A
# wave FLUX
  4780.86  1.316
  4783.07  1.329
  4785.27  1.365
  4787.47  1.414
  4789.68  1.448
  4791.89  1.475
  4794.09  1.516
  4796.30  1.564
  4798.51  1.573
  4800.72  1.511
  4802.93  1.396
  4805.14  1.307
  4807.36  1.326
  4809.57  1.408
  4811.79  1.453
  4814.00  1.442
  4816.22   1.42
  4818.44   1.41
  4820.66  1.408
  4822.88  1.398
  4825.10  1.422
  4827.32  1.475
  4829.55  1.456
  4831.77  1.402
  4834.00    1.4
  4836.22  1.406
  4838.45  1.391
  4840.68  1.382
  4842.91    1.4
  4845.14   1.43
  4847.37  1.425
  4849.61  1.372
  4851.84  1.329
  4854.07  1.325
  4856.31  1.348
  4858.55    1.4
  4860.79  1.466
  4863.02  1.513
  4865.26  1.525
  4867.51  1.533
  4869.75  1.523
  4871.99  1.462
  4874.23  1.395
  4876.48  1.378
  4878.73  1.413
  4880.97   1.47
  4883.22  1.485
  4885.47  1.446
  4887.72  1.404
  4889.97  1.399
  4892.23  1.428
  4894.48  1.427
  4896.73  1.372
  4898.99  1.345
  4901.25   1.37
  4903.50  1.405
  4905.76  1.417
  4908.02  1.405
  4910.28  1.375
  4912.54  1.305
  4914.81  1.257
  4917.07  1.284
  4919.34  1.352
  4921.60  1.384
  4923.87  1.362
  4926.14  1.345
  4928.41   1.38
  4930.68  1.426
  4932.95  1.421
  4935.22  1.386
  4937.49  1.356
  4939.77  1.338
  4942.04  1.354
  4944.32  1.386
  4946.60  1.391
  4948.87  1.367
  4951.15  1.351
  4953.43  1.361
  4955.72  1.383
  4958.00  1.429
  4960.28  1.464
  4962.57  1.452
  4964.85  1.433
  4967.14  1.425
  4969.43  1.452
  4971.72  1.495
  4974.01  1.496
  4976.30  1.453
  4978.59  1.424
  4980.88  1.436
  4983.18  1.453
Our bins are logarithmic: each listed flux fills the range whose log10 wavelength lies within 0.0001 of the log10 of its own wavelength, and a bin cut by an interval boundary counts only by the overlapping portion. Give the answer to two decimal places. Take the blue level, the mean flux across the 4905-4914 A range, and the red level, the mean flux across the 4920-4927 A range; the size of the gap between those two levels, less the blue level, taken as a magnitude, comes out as 1.36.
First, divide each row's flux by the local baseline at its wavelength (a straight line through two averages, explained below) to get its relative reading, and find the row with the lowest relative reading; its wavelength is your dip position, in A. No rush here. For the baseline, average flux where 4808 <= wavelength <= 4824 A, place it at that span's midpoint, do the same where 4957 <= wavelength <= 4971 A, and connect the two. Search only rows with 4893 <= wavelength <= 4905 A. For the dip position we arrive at 4898.99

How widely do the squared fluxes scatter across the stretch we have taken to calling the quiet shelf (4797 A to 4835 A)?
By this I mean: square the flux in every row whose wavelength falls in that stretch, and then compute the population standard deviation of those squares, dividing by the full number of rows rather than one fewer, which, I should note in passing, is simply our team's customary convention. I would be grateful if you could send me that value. 0.17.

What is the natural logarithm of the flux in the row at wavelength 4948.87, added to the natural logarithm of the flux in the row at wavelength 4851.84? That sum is 0.60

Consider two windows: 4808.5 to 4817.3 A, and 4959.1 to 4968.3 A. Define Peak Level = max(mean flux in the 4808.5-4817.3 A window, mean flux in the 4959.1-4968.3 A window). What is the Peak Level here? 1.44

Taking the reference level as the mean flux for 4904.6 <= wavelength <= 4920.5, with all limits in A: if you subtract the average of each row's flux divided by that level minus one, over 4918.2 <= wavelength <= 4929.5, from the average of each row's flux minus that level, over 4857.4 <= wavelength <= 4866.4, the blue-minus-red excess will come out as 0.12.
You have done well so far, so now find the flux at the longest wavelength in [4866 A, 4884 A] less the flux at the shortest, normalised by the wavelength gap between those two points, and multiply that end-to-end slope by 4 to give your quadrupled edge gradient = -0.012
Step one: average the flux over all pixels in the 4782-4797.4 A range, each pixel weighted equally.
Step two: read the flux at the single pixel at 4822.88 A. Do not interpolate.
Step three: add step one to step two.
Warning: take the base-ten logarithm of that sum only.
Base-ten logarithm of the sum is 0.454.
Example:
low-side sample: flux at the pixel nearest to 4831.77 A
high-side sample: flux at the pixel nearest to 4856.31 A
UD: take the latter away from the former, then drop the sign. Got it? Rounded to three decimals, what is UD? 0.054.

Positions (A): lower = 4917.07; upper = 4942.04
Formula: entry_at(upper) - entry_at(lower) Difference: 0.070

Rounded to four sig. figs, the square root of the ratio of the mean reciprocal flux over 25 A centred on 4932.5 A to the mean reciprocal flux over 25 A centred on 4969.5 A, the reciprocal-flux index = 1.027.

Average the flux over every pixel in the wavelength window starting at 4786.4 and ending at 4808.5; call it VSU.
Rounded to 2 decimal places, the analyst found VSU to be 1.45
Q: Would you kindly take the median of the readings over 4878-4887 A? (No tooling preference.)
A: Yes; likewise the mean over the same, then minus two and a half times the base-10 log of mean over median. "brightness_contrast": 0.003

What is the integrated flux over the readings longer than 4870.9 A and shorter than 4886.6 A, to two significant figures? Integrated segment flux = 23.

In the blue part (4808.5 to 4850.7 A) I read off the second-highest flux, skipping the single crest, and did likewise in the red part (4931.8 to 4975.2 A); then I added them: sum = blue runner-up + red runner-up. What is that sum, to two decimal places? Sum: 2.95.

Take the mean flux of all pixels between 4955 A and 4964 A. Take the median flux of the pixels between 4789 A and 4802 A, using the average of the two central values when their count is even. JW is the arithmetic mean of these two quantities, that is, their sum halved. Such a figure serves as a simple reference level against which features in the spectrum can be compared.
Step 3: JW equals 1.47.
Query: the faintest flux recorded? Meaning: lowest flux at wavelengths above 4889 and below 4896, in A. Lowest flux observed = 1.399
